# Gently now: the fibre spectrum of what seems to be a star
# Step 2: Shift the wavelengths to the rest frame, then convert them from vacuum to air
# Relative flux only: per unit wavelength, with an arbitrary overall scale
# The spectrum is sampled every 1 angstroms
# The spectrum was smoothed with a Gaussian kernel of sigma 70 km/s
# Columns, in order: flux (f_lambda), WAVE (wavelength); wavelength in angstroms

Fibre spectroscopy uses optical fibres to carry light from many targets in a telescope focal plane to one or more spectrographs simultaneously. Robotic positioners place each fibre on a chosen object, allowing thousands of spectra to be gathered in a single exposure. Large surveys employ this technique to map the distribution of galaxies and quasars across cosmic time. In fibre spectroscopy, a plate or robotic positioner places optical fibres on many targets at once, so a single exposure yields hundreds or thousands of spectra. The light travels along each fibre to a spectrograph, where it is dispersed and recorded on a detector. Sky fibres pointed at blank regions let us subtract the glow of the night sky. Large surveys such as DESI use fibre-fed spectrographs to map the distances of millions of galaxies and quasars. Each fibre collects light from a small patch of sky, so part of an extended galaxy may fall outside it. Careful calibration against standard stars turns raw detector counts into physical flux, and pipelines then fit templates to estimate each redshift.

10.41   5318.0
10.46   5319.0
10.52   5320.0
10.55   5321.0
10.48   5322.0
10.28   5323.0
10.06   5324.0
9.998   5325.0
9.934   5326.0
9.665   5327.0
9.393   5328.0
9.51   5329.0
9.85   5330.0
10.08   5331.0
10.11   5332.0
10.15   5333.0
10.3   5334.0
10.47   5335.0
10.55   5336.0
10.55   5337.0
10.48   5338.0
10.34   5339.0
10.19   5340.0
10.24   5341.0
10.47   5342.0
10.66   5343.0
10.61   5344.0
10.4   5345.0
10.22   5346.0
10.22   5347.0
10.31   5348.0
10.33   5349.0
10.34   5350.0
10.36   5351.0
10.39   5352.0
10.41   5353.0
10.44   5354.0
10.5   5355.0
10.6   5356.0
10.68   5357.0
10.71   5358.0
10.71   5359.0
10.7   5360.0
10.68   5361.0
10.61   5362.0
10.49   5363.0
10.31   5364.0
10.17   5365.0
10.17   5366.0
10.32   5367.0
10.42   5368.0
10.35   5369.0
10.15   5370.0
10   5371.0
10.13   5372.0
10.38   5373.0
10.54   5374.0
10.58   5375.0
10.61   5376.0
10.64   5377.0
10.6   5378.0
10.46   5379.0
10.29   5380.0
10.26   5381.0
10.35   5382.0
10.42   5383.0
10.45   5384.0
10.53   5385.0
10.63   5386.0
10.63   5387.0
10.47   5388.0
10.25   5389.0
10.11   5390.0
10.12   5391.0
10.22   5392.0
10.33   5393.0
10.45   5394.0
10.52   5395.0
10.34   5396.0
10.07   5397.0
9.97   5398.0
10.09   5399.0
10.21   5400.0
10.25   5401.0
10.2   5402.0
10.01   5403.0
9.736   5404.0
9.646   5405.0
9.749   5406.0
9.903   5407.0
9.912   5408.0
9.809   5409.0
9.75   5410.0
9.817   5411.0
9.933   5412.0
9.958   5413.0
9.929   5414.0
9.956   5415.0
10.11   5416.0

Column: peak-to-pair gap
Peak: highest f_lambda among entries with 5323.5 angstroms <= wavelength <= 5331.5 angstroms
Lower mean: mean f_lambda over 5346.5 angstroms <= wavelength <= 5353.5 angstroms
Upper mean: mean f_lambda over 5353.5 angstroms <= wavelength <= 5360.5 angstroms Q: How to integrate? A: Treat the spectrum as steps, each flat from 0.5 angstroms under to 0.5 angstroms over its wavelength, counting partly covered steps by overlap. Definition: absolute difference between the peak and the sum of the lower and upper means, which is 10.9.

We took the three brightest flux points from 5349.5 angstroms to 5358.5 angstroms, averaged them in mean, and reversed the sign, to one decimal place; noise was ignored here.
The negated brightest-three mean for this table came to -10.7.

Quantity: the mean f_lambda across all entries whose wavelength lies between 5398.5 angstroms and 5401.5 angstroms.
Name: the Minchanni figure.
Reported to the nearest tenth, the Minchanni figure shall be 10.2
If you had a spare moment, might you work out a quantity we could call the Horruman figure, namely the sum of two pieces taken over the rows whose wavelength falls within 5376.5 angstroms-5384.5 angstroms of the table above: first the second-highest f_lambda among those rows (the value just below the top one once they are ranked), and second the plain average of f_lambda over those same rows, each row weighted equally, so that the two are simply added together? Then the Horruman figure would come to 21.0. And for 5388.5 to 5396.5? 20.7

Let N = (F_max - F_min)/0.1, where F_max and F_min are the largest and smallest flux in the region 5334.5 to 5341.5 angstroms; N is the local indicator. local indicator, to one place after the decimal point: 3.6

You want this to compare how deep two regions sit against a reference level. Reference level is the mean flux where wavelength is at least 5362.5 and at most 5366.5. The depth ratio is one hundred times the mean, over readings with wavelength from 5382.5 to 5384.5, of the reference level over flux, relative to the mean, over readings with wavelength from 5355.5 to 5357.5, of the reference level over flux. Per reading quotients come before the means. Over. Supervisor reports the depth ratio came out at 102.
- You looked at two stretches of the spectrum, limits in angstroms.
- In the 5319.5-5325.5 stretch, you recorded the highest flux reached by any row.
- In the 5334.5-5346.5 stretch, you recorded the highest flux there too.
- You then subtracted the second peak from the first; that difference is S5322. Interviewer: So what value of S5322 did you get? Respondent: -0.11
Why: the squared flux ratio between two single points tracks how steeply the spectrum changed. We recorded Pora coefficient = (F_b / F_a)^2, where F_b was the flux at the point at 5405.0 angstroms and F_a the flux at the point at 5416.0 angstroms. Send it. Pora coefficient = 0.91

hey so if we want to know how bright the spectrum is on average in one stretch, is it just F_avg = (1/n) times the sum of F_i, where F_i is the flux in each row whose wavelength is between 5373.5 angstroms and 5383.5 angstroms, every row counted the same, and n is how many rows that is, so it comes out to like 10.5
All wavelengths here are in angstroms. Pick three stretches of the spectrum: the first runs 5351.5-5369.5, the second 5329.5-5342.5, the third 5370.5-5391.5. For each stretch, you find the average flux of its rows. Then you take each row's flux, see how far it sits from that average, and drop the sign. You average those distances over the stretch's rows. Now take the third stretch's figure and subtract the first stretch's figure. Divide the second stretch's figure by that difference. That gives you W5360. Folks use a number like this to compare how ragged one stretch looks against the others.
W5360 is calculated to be 12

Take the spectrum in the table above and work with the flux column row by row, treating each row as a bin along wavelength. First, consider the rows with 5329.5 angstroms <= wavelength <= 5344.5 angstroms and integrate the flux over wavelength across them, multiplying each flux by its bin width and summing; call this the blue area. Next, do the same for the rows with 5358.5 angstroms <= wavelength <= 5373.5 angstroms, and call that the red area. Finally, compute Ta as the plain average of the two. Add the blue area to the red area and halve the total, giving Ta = 155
